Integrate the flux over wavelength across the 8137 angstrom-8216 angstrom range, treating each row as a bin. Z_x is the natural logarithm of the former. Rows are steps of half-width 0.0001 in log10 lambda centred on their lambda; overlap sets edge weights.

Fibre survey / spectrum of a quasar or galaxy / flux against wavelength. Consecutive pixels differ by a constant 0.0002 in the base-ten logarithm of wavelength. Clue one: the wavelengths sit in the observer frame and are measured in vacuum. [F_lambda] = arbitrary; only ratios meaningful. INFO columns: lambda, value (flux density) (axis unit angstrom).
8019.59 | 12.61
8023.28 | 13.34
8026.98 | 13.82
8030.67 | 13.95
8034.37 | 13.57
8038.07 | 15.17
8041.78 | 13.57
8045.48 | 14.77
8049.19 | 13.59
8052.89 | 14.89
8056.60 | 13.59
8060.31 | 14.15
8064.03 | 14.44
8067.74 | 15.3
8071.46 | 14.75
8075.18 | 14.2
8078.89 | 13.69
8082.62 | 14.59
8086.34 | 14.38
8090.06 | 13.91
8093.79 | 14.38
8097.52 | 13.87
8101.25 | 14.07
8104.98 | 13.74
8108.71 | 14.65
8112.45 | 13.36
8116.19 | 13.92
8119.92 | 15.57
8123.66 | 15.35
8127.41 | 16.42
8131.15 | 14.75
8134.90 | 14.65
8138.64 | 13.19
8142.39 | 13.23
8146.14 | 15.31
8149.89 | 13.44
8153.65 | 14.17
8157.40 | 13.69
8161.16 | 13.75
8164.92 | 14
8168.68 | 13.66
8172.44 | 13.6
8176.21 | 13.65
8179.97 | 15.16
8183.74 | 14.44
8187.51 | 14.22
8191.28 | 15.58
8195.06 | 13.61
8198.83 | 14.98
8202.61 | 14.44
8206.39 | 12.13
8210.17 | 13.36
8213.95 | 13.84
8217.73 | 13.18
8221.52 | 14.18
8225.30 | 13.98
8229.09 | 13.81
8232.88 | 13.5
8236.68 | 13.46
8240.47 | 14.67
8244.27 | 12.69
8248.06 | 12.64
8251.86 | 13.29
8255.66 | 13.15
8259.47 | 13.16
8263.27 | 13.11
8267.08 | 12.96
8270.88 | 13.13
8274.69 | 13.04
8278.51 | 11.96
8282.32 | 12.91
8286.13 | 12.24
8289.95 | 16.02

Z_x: 7.01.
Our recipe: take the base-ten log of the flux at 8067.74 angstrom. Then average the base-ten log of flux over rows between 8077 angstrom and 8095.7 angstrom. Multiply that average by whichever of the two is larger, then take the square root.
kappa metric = 1.168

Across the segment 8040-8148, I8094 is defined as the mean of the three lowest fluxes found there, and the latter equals 13.3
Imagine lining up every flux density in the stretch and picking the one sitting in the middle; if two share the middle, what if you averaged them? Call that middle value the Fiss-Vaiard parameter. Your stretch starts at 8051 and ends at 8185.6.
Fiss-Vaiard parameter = 14.2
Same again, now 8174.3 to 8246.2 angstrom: 13.8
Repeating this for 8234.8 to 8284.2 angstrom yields 13.1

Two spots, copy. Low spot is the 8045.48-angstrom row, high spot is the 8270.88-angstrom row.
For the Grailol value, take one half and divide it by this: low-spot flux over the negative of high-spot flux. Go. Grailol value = -0.44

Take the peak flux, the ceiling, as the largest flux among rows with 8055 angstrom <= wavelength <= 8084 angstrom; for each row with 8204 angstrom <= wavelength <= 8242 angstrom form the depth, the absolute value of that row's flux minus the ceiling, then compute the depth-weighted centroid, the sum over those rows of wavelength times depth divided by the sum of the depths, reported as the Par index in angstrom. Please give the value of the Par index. 8220.8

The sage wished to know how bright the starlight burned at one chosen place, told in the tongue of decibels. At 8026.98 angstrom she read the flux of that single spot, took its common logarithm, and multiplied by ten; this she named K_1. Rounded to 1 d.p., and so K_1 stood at 11.4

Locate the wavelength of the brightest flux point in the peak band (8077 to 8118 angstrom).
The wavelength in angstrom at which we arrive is 8108.71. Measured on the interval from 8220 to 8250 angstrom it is 8240.47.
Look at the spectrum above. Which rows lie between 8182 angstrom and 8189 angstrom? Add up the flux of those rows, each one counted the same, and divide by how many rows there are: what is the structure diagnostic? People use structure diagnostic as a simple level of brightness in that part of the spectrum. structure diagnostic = 14.3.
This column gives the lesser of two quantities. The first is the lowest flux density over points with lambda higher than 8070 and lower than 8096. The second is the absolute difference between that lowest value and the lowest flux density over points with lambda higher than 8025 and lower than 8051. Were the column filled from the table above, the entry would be 0.12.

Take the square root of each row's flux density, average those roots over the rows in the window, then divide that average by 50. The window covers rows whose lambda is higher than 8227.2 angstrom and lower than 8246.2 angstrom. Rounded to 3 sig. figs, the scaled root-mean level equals 0.0738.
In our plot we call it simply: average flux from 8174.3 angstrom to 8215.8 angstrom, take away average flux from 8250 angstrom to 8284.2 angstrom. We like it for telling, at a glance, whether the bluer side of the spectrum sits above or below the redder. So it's 1.2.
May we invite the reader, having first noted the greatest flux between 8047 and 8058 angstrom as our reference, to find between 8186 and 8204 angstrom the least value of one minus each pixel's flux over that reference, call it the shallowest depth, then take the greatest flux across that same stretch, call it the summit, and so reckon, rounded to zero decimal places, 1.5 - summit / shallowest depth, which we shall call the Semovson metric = 338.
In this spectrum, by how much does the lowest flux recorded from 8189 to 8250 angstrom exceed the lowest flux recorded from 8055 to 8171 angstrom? -1.1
